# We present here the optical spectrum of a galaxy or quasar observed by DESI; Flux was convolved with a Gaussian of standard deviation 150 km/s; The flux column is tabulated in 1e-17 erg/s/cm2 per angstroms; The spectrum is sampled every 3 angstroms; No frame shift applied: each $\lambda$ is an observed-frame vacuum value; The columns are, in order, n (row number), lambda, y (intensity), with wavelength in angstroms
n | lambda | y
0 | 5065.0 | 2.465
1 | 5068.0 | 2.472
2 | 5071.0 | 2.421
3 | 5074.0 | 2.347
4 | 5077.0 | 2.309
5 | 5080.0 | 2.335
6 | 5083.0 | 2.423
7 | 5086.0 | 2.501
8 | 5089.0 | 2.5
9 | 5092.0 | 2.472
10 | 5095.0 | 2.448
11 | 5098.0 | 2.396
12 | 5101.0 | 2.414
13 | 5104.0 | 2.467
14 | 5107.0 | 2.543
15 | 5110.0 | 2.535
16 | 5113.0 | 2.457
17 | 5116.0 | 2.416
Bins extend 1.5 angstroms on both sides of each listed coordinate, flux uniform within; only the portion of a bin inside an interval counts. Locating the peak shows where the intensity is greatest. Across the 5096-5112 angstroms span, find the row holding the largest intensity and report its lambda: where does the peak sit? 5107.0 angstroms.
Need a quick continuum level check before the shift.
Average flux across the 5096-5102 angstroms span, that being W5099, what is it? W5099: 2.41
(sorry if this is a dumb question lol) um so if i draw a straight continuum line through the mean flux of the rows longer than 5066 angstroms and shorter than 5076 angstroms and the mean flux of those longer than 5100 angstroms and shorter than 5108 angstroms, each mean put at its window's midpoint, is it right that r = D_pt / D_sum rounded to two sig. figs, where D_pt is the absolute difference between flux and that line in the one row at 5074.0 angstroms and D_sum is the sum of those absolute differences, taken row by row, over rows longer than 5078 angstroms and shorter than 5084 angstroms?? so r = 0.67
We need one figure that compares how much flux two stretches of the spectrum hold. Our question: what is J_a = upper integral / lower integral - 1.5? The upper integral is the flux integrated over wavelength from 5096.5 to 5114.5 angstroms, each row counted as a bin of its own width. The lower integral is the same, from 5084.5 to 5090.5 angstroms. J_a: 1.5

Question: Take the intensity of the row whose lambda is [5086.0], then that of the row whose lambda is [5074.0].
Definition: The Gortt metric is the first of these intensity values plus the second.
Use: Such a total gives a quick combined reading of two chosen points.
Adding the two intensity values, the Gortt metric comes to 4.85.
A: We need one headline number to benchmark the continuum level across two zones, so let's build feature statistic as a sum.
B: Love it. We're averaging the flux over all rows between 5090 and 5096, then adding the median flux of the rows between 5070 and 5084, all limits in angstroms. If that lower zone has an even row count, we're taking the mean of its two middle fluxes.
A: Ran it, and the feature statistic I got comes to 4.81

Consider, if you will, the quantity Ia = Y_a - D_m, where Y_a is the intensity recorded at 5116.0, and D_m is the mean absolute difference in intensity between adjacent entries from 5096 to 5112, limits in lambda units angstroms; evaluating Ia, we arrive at 2.38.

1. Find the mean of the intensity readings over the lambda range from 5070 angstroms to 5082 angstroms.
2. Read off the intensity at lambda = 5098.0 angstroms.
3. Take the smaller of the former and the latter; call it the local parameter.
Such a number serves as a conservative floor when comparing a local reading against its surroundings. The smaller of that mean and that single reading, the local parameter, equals 2.35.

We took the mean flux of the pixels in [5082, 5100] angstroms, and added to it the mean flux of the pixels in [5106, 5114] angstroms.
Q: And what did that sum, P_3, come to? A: 4.97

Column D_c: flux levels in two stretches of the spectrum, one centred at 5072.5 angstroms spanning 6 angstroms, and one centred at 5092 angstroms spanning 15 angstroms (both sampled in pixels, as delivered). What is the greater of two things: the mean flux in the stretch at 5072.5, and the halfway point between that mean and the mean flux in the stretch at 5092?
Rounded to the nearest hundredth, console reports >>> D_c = 2.42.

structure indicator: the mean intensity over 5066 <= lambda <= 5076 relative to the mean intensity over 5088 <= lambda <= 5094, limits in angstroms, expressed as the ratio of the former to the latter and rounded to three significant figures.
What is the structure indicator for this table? 0.971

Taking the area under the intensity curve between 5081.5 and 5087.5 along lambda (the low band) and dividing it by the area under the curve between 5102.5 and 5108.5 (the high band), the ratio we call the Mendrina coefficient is 0.98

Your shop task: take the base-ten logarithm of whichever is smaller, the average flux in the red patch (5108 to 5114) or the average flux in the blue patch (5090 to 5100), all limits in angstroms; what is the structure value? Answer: 0.387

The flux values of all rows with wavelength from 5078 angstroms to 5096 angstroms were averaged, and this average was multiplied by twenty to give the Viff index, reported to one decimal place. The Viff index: 48.9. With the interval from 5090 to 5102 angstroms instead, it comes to 48.7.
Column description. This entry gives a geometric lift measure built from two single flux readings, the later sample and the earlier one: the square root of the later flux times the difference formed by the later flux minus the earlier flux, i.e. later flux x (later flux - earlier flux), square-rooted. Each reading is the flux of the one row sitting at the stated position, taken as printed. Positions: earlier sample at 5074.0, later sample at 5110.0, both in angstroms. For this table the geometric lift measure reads 0.69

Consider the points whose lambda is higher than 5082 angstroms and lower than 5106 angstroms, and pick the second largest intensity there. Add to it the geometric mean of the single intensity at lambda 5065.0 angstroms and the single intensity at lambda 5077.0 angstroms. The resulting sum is 4.89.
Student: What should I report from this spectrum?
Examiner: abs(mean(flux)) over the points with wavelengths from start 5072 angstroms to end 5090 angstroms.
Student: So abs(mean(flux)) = 2.40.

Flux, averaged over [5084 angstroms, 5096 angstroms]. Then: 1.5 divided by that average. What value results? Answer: 0.605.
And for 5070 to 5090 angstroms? 0.624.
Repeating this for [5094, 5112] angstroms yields 0.608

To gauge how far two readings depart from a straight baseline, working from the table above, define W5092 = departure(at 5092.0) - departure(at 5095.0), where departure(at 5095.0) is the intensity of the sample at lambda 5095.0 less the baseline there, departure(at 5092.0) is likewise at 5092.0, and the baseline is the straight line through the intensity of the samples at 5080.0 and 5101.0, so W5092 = 0.035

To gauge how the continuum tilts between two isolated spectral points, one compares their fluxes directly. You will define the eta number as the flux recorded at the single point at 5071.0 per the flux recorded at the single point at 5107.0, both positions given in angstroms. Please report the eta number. 0.95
